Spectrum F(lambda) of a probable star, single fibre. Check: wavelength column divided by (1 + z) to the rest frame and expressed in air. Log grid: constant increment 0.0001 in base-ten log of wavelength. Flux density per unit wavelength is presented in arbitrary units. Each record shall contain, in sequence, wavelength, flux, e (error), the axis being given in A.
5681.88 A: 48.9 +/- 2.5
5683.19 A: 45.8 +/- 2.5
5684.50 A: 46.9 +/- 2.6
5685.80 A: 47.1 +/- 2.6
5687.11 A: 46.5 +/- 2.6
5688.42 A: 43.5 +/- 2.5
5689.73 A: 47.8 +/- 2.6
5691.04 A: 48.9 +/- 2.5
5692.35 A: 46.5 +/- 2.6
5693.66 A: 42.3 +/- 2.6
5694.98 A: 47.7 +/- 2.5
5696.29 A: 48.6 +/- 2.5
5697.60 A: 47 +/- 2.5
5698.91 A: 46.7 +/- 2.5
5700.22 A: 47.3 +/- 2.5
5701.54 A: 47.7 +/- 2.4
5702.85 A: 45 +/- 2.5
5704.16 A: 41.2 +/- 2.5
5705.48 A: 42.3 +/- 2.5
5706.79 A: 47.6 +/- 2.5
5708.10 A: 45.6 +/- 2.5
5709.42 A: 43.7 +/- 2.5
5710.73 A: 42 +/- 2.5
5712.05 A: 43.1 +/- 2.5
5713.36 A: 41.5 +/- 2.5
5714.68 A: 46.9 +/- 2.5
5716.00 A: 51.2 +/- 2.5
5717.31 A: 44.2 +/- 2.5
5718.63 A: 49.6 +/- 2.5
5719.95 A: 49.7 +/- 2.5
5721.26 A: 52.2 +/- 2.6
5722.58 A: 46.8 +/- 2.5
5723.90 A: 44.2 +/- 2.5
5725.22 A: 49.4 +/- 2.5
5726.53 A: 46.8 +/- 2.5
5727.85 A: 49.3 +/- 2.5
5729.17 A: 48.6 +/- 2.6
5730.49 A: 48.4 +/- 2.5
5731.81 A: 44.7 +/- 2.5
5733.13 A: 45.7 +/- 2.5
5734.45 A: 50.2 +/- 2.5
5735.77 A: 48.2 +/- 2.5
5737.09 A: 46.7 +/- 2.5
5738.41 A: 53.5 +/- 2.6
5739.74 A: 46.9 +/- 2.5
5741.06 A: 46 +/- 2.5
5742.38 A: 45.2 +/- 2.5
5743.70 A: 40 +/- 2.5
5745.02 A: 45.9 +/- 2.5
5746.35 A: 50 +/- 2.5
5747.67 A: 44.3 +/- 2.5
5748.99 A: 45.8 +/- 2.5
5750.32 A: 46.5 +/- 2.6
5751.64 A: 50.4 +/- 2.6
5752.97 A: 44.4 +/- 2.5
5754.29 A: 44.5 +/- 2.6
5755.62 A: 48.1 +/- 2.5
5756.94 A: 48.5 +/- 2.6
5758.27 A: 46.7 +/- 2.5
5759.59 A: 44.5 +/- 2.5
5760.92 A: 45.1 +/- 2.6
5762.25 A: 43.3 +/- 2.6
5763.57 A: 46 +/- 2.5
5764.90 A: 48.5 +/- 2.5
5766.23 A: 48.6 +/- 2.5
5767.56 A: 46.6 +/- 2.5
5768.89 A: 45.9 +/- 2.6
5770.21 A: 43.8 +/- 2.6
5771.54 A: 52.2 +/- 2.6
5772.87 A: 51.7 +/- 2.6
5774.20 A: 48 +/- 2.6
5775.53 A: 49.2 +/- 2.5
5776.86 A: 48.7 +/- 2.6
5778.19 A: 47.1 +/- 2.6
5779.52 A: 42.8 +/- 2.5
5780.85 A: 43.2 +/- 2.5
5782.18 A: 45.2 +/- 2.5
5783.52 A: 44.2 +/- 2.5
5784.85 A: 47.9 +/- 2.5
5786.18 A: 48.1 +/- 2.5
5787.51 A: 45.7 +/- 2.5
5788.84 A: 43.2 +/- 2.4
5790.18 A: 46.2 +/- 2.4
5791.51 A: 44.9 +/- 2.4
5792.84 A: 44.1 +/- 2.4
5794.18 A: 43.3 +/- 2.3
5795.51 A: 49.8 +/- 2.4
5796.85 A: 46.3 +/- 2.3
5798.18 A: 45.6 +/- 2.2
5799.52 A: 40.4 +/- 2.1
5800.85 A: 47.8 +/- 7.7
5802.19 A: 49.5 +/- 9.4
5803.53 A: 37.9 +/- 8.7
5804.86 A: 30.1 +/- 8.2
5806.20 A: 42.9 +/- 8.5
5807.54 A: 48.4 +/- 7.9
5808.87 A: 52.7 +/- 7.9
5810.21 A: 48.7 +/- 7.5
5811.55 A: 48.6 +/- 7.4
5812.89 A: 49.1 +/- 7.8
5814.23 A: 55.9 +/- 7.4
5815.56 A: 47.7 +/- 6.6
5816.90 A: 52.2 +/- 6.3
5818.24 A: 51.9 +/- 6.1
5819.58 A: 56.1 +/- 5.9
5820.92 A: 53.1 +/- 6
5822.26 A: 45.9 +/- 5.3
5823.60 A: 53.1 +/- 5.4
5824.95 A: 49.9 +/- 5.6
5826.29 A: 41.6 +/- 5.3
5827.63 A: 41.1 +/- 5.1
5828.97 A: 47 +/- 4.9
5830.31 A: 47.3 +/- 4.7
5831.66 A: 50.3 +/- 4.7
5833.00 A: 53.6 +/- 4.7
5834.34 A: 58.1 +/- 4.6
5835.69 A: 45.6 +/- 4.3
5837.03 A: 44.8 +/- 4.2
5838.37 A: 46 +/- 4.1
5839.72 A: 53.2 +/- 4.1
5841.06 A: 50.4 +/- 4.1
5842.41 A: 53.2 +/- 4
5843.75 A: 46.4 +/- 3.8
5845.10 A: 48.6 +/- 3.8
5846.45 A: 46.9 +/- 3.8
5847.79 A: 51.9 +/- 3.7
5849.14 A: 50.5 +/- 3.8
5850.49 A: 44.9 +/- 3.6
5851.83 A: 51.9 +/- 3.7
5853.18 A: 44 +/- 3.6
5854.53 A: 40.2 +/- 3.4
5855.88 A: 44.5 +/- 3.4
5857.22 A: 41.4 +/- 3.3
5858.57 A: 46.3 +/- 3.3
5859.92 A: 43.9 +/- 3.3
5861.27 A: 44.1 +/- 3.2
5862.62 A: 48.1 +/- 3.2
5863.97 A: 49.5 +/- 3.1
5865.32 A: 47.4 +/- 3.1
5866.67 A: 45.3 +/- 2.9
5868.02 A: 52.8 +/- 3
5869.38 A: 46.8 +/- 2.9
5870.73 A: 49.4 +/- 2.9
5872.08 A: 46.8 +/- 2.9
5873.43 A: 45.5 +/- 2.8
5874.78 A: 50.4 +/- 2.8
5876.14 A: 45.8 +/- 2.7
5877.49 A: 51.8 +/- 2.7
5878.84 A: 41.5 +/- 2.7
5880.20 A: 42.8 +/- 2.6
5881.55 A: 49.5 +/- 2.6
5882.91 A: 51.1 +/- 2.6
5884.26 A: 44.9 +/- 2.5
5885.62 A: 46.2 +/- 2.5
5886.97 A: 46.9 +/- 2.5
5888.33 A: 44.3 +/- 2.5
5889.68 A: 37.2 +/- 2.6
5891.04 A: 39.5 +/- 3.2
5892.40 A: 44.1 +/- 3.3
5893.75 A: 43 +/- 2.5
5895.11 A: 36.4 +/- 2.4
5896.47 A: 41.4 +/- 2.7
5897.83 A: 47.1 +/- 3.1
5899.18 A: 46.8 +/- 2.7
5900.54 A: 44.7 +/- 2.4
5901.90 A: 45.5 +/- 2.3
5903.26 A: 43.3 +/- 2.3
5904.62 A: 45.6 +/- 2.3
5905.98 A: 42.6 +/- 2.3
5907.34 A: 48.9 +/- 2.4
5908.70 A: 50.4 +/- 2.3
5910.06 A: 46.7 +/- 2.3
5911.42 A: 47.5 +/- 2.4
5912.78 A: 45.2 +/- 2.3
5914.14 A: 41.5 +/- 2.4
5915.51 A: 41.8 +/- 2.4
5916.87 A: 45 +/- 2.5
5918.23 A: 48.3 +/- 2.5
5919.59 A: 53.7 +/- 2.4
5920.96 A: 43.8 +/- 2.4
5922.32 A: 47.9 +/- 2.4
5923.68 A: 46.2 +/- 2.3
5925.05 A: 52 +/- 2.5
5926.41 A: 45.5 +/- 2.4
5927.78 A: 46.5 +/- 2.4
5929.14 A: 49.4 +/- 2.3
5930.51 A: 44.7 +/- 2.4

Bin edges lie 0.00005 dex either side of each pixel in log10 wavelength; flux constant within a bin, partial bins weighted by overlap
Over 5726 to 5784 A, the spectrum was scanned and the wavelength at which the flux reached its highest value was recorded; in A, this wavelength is 5738.41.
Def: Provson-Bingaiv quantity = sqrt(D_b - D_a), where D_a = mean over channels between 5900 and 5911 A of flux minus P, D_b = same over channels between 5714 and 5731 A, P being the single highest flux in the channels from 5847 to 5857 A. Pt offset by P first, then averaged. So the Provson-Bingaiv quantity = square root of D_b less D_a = 1.5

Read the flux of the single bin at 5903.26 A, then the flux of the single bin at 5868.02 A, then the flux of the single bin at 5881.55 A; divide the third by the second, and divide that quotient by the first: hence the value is 0.0217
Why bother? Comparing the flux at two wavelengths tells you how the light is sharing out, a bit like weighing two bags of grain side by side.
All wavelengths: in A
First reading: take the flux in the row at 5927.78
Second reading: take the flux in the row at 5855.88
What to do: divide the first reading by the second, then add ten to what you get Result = 11.0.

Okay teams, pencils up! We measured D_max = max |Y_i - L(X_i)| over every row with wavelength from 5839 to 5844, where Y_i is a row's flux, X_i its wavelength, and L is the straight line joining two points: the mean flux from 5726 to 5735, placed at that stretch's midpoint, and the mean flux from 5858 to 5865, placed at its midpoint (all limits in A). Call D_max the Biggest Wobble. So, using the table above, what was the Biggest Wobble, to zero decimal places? 7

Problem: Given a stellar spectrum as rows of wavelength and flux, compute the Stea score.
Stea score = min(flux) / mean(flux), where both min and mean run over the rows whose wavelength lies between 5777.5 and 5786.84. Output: 0.941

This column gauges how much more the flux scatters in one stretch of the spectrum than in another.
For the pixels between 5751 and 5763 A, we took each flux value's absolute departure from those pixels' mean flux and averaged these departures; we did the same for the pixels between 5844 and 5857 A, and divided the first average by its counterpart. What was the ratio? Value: 0.61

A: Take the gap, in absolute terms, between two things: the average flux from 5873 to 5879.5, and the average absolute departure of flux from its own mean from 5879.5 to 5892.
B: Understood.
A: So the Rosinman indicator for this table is 43.7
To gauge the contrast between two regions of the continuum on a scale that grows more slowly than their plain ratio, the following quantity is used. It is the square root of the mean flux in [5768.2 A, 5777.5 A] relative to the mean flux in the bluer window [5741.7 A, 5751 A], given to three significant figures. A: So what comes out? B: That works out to 1.03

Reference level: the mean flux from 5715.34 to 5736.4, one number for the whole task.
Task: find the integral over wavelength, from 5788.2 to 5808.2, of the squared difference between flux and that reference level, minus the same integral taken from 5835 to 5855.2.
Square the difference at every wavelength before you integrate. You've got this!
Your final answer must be 526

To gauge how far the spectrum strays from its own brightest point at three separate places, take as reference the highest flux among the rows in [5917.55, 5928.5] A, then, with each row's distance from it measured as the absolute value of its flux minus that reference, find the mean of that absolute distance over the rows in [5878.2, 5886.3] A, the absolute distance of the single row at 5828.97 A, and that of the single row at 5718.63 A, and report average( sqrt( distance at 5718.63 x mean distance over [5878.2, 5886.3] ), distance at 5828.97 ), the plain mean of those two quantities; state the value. 6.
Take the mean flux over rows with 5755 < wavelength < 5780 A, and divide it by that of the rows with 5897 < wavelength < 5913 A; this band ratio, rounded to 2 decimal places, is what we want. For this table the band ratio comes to 1.02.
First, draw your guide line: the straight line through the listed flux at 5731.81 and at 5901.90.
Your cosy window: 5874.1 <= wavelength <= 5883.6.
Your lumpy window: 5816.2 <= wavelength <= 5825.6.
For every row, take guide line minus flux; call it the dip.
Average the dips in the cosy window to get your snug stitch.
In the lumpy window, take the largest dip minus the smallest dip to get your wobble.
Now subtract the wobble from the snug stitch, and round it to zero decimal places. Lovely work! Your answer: -12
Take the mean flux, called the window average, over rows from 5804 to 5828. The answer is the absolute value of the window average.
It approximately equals 48.3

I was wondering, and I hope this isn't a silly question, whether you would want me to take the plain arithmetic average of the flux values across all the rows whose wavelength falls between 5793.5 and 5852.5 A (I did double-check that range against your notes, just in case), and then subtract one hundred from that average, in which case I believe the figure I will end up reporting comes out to -51.8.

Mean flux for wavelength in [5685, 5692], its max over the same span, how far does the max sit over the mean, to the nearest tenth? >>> 2.1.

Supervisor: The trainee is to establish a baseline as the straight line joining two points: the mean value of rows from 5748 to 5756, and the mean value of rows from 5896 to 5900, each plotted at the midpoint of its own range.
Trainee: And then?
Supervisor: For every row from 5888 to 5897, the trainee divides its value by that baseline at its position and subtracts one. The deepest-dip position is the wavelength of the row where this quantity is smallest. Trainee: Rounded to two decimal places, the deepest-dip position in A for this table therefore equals 5895.11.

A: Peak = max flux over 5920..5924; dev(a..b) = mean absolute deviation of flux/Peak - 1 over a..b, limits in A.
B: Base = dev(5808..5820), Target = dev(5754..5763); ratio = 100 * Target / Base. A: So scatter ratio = 65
